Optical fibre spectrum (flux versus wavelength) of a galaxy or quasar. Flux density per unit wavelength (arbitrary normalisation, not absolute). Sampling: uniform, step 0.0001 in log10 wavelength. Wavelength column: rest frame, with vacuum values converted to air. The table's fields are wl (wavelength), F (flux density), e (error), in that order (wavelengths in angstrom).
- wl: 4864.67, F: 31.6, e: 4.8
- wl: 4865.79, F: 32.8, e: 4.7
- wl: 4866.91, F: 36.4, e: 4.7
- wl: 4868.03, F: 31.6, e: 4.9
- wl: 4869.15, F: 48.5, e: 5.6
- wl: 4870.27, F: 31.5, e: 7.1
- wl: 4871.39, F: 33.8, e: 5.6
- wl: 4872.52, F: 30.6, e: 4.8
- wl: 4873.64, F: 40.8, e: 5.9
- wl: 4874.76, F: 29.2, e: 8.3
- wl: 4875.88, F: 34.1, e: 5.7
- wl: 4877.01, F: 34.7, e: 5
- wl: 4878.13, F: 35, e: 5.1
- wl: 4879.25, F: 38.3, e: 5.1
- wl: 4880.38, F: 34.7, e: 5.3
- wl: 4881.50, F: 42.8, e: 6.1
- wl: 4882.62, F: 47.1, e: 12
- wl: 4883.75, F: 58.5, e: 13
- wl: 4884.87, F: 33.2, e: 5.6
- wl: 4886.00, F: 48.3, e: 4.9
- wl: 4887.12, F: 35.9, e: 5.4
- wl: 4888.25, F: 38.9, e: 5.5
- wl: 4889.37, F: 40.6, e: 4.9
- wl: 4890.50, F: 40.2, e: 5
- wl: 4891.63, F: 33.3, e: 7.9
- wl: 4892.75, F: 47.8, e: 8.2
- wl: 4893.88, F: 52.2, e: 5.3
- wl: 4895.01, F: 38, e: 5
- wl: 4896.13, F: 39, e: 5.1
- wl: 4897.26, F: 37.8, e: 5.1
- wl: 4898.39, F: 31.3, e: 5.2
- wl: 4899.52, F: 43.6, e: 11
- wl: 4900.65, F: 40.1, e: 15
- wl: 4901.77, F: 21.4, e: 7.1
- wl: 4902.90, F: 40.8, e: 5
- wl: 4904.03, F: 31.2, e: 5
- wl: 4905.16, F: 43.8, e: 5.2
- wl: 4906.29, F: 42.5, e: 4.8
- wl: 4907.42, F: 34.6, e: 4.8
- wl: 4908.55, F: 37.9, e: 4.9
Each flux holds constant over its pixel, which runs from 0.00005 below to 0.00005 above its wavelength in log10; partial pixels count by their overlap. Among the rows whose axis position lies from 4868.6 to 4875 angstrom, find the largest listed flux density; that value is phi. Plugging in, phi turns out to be 48.5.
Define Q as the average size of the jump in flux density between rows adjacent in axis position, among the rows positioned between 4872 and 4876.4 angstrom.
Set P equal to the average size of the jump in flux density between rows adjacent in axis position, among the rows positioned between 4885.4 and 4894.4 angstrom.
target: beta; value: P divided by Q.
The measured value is 0.7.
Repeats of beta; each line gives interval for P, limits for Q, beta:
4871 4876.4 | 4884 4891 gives 1.1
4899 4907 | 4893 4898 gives 2.0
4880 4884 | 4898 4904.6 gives 0.6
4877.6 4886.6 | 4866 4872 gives 1.0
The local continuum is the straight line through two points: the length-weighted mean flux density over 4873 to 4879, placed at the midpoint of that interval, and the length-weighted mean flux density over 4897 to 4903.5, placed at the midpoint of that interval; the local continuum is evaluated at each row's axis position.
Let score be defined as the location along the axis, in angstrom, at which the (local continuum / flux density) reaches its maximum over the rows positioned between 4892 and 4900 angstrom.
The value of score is 4898.39 angstrom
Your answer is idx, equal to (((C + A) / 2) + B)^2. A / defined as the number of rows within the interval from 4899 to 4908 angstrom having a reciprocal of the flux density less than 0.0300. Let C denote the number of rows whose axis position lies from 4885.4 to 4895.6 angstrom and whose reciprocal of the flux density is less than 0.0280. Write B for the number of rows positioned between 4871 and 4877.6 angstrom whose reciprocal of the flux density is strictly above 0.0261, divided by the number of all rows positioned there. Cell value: 61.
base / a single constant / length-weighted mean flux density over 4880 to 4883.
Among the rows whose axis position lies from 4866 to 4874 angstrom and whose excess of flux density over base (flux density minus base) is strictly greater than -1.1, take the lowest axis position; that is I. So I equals 4869.15 angstrom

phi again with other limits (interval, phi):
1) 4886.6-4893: 47.8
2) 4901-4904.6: 40.8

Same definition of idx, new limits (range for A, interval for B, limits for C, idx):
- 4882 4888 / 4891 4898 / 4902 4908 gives 16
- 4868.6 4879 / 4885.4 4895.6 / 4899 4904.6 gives 23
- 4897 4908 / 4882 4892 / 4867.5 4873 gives 19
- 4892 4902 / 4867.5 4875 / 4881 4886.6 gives 39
